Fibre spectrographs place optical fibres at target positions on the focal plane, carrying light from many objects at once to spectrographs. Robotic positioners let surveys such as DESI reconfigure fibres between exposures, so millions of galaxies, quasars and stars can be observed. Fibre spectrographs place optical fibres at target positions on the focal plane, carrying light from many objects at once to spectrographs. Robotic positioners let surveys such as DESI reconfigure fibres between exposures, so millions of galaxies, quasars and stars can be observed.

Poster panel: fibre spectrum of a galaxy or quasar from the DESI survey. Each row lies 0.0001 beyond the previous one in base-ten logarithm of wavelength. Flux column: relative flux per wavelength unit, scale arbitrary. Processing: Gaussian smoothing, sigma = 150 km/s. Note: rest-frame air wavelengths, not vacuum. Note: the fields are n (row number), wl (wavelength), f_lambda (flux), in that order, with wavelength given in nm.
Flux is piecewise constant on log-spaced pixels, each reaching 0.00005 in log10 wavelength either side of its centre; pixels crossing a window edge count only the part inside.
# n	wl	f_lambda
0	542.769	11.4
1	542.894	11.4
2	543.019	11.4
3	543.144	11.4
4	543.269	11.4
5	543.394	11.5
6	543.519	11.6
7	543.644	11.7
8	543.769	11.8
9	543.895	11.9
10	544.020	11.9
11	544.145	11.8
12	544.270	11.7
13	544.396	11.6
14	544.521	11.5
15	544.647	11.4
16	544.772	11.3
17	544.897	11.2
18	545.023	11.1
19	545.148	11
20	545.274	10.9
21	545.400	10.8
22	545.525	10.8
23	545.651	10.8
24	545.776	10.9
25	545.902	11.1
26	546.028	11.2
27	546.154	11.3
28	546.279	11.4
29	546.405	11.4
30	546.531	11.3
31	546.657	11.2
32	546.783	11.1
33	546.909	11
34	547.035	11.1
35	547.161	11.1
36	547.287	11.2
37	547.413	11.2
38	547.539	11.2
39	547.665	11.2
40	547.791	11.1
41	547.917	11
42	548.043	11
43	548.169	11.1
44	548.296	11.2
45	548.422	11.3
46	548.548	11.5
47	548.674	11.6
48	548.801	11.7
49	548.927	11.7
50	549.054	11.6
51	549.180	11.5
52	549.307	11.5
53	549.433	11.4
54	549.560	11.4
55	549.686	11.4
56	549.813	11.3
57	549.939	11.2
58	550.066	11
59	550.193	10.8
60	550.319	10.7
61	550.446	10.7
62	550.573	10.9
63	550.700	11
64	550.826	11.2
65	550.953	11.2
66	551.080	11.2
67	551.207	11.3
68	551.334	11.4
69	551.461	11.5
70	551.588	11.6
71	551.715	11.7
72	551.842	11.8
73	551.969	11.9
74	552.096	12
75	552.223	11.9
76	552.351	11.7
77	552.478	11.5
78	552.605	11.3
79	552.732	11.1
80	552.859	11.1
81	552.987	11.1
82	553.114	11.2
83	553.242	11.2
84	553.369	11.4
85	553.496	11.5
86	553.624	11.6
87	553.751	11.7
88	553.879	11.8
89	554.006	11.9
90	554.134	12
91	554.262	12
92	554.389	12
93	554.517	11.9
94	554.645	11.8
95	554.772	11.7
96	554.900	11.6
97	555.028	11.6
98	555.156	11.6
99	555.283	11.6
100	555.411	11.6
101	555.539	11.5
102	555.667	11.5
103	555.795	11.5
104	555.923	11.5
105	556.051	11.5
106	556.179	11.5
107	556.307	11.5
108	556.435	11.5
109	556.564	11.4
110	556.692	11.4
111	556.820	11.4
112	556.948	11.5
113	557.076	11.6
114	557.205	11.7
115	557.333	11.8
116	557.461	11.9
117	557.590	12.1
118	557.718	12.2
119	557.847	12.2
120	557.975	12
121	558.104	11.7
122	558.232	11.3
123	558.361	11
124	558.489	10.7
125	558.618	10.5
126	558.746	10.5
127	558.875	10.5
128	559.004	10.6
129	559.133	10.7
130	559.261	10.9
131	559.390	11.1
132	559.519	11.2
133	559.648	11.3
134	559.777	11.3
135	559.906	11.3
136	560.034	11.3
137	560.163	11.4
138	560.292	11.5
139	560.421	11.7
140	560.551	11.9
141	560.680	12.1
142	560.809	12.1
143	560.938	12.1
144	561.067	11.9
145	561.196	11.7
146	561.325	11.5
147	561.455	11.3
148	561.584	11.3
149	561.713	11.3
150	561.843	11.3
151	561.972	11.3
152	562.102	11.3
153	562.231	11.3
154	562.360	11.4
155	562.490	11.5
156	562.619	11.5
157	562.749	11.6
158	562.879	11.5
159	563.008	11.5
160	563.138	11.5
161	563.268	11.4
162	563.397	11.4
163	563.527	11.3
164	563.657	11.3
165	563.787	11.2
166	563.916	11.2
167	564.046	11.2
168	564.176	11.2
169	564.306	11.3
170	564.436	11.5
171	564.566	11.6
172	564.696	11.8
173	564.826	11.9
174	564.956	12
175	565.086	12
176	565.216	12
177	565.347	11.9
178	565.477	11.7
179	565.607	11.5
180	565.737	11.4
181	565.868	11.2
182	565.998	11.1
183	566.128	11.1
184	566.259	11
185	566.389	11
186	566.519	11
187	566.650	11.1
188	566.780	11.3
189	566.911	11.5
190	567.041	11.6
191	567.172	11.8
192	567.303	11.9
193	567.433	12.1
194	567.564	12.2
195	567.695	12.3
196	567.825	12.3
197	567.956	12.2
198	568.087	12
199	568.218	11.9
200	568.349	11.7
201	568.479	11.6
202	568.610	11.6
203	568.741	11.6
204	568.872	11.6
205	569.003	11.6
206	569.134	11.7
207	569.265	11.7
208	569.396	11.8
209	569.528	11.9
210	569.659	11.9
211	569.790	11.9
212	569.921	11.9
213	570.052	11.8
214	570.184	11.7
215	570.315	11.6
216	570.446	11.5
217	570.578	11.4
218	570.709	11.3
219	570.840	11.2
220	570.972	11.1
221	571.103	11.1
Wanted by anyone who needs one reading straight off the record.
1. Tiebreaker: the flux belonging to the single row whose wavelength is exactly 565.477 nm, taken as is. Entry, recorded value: 11.7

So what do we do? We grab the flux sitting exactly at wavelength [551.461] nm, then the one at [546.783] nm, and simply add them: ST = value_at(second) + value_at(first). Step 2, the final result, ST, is 22.6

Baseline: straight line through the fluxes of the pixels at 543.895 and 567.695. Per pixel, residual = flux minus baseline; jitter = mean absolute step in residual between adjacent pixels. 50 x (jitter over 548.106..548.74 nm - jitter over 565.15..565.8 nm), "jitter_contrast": -1.5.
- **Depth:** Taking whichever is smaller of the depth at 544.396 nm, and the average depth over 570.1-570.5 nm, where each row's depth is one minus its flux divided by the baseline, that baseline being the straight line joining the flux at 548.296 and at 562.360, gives -0.041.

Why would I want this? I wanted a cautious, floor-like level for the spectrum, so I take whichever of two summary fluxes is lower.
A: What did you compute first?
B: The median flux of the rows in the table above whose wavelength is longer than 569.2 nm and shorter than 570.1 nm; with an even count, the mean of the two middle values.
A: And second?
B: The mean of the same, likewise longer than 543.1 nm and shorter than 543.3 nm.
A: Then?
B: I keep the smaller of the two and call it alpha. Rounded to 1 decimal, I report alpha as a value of 11.4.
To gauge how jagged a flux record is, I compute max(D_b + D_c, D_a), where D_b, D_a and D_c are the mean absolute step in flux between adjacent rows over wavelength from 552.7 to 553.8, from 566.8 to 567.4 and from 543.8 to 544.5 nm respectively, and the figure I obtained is 0.150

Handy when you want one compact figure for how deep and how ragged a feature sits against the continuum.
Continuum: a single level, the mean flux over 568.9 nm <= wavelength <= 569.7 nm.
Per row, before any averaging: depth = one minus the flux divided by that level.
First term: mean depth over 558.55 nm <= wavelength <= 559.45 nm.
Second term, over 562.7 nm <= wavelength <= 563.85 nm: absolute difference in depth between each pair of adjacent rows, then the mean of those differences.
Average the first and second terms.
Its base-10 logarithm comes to -1.32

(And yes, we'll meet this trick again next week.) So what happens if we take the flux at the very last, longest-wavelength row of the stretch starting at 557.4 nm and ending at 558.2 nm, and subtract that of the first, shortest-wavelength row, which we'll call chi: -0.2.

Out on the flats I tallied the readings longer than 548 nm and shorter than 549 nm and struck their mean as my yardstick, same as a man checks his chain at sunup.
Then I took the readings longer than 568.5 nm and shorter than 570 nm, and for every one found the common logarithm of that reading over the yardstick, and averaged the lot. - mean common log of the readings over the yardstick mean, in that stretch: 0.013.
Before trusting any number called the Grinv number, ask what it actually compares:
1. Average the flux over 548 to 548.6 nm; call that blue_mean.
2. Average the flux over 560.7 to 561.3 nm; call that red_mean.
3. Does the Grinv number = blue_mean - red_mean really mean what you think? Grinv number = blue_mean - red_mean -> -0.73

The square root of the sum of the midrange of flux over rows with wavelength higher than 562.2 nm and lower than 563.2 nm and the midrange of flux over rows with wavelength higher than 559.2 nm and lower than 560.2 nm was 4.75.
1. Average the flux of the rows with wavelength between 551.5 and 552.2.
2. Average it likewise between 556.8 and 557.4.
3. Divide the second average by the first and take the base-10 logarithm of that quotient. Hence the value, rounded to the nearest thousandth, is -0.007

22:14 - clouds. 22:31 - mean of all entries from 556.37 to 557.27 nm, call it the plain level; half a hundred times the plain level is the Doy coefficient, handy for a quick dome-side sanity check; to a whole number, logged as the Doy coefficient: 575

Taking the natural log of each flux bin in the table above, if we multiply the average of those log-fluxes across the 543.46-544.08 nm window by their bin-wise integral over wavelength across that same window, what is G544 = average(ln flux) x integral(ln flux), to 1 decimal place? 3.8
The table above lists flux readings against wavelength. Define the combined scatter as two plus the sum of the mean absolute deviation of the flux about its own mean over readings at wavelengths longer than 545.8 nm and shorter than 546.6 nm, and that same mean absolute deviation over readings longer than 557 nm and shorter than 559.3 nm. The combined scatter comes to 2.67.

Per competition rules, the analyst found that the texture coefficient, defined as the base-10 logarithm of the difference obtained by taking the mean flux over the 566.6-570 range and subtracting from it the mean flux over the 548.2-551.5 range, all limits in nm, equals -0.28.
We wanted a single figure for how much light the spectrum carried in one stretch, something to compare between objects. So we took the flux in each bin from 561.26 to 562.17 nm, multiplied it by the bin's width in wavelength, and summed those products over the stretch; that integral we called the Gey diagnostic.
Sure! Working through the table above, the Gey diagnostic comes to 10.3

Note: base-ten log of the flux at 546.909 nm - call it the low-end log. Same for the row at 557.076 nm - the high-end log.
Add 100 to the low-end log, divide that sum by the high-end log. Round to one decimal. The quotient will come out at 94.9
